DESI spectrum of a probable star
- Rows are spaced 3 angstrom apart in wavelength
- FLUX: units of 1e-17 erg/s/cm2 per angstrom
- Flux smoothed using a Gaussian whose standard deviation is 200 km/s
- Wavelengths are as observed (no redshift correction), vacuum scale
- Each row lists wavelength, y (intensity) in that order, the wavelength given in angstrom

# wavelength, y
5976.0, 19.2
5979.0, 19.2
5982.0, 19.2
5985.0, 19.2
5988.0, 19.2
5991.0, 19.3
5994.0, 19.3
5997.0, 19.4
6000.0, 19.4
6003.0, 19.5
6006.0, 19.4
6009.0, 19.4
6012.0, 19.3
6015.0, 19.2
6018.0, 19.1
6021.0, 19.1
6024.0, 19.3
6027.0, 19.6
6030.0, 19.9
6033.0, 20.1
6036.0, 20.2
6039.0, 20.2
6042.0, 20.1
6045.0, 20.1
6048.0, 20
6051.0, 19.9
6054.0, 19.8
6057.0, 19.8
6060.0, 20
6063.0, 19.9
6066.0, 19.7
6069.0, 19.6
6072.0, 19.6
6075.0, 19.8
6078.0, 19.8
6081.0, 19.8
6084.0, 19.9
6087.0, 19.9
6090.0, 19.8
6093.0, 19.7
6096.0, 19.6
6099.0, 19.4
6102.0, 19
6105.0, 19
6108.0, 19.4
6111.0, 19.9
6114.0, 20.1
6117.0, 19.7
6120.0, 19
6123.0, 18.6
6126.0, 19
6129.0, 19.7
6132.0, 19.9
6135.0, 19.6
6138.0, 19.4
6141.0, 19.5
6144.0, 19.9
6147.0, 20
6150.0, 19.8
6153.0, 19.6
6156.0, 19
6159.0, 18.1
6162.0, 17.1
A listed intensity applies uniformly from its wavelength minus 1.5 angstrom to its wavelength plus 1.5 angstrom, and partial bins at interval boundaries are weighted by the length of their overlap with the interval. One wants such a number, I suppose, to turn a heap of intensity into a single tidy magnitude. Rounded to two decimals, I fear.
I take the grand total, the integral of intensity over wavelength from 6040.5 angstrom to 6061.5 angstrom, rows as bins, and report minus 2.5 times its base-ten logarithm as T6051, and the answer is -6.56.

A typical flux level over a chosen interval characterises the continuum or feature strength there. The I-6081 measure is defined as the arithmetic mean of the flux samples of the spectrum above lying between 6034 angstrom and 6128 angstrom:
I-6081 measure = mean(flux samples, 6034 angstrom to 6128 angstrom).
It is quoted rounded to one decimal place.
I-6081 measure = 19.7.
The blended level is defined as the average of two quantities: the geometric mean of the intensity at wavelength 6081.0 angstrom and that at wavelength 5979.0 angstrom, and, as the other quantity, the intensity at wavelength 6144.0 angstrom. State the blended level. 19.7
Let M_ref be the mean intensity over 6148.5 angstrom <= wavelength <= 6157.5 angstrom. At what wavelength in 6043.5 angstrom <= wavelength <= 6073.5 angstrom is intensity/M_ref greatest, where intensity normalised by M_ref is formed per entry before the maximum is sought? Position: 6045.0 angstrom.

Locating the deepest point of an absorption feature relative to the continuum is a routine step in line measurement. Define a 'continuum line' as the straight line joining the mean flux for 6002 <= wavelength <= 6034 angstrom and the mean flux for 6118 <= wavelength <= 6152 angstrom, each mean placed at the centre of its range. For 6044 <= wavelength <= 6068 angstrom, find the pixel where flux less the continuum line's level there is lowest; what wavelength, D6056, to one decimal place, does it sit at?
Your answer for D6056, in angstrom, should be 6066.0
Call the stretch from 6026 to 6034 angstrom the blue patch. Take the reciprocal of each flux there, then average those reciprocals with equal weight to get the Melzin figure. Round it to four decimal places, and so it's 0.0503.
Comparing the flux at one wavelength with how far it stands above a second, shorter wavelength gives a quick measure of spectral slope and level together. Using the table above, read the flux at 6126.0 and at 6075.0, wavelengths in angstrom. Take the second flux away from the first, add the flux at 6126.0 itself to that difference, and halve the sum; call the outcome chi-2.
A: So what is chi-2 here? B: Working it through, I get 9.1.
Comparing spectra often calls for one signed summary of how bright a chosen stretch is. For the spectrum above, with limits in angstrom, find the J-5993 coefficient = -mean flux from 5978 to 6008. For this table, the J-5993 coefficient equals -19.3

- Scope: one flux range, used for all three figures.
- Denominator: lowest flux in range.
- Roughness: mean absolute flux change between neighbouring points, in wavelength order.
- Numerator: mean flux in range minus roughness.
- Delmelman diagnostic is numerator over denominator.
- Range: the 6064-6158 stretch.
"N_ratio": 1.04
